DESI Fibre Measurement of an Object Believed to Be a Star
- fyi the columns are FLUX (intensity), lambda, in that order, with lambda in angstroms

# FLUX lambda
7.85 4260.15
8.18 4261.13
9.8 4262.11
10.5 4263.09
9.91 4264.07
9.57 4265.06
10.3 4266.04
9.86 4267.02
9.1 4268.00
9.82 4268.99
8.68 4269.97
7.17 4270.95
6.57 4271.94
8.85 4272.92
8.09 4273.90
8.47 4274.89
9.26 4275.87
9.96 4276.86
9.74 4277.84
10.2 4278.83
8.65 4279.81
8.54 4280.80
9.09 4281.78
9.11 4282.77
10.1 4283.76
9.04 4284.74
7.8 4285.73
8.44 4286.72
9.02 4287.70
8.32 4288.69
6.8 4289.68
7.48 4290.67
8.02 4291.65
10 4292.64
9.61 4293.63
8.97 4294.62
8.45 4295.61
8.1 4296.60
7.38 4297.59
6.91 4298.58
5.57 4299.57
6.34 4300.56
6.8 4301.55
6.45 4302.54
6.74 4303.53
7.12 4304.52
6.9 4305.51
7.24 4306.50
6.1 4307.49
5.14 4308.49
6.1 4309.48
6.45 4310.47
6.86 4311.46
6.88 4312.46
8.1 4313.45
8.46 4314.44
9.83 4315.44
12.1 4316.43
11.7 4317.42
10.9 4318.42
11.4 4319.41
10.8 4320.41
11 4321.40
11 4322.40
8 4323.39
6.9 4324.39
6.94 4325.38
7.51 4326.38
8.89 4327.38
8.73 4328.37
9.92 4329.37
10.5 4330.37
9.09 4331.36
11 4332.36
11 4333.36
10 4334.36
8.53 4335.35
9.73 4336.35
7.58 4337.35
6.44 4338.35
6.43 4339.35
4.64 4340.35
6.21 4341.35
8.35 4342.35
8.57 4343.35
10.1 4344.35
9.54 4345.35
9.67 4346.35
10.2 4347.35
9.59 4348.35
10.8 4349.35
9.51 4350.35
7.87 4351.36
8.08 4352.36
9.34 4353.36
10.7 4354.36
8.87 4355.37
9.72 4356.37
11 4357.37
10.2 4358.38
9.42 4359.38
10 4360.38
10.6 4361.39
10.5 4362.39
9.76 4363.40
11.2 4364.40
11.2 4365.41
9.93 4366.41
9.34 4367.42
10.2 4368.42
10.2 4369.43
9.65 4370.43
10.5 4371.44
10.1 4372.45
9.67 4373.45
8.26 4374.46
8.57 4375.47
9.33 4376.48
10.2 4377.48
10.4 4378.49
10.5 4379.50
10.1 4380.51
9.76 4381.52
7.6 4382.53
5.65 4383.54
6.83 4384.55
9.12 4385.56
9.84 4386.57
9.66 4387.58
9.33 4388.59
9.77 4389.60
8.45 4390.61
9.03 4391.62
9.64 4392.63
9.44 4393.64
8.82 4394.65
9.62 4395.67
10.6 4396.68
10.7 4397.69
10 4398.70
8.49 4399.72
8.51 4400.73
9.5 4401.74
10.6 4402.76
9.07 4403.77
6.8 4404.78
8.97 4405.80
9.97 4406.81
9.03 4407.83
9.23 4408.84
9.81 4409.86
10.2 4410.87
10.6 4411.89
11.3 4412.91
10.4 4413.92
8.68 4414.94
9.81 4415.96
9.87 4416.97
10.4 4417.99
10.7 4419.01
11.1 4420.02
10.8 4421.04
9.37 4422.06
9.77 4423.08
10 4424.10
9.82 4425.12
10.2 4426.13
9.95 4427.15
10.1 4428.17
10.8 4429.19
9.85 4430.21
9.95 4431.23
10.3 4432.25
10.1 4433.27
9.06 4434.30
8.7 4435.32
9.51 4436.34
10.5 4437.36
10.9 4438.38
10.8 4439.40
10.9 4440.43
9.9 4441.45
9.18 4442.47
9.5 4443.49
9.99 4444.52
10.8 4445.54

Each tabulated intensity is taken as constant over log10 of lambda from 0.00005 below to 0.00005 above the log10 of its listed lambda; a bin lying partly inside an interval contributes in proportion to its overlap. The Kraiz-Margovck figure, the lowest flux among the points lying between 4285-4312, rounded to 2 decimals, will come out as 5.14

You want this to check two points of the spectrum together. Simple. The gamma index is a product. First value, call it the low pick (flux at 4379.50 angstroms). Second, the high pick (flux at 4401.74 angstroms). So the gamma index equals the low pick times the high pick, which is 100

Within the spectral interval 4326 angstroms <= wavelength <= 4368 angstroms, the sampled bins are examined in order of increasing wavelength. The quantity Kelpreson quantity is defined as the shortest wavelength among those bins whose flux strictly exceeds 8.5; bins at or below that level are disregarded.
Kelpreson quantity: 4327.38 angstroms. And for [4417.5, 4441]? 4417.99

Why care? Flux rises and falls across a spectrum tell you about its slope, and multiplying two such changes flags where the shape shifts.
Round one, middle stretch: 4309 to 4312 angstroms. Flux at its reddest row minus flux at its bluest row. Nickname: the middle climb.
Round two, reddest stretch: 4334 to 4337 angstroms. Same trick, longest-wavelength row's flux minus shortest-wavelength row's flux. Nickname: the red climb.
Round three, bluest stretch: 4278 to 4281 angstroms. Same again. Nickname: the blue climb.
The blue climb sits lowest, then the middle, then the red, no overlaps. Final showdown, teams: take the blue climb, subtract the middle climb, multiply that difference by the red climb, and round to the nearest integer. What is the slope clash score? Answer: 1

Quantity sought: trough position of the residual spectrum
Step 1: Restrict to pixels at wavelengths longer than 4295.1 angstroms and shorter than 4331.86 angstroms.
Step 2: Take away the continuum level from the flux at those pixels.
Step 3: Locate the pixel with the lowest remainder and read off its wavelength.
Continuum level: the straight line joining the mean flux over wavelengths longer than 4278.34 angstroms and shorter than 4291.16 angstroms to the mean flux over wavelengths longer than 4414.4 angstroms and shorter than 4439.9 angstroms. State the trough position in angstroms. 4308.49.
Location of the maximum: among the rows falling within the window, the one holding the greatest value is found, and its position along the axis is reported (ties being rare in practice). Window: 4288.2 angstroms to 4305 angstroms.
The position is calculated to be 4292.64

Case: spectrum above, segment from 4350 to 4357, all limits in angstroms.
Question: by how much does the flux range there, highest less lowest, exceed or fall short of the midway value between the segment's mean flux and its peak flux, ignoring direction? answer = 7.1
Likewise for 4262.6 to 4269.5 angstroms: 8.8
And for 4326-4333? 6.7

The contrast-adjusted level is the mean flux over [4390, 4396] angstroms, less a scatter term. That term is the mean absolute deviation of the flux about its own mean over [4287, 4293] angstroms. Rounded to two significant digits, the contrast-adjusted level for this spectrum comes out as 8.3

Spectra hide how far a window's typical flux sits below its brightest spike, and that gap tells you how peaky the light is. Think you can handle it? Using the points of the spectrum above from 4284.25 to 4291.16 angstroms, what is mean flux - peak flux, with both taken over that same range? -0.91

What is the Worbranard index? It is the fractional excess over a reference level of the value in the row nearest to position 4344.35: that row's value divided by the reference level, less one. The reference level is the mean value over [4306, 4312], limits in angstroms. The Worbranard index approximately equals 0.60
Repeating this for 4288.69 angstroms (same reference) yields 0.32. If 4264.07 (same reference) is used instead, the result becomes 0.57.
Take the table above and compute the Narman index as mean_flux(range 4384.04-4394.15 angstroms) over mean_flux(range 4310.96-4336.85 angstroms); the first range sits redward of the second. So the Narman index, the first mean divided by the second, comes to 0.96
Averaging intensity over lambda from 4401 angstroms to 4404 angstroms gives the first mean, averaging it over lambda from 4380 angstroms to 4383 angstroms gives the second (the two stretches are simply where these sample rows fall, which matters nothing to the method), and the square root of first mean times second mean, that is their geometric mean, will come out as 9.4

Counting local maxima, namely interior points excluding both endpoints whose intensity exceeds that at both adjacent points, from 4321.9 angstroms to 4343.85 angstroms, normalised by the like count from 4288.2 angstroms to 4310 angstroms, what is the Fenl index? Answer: 0.75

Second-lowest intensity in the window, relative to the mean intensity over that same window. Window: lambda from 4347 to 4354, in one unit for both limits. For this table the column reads 0.86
